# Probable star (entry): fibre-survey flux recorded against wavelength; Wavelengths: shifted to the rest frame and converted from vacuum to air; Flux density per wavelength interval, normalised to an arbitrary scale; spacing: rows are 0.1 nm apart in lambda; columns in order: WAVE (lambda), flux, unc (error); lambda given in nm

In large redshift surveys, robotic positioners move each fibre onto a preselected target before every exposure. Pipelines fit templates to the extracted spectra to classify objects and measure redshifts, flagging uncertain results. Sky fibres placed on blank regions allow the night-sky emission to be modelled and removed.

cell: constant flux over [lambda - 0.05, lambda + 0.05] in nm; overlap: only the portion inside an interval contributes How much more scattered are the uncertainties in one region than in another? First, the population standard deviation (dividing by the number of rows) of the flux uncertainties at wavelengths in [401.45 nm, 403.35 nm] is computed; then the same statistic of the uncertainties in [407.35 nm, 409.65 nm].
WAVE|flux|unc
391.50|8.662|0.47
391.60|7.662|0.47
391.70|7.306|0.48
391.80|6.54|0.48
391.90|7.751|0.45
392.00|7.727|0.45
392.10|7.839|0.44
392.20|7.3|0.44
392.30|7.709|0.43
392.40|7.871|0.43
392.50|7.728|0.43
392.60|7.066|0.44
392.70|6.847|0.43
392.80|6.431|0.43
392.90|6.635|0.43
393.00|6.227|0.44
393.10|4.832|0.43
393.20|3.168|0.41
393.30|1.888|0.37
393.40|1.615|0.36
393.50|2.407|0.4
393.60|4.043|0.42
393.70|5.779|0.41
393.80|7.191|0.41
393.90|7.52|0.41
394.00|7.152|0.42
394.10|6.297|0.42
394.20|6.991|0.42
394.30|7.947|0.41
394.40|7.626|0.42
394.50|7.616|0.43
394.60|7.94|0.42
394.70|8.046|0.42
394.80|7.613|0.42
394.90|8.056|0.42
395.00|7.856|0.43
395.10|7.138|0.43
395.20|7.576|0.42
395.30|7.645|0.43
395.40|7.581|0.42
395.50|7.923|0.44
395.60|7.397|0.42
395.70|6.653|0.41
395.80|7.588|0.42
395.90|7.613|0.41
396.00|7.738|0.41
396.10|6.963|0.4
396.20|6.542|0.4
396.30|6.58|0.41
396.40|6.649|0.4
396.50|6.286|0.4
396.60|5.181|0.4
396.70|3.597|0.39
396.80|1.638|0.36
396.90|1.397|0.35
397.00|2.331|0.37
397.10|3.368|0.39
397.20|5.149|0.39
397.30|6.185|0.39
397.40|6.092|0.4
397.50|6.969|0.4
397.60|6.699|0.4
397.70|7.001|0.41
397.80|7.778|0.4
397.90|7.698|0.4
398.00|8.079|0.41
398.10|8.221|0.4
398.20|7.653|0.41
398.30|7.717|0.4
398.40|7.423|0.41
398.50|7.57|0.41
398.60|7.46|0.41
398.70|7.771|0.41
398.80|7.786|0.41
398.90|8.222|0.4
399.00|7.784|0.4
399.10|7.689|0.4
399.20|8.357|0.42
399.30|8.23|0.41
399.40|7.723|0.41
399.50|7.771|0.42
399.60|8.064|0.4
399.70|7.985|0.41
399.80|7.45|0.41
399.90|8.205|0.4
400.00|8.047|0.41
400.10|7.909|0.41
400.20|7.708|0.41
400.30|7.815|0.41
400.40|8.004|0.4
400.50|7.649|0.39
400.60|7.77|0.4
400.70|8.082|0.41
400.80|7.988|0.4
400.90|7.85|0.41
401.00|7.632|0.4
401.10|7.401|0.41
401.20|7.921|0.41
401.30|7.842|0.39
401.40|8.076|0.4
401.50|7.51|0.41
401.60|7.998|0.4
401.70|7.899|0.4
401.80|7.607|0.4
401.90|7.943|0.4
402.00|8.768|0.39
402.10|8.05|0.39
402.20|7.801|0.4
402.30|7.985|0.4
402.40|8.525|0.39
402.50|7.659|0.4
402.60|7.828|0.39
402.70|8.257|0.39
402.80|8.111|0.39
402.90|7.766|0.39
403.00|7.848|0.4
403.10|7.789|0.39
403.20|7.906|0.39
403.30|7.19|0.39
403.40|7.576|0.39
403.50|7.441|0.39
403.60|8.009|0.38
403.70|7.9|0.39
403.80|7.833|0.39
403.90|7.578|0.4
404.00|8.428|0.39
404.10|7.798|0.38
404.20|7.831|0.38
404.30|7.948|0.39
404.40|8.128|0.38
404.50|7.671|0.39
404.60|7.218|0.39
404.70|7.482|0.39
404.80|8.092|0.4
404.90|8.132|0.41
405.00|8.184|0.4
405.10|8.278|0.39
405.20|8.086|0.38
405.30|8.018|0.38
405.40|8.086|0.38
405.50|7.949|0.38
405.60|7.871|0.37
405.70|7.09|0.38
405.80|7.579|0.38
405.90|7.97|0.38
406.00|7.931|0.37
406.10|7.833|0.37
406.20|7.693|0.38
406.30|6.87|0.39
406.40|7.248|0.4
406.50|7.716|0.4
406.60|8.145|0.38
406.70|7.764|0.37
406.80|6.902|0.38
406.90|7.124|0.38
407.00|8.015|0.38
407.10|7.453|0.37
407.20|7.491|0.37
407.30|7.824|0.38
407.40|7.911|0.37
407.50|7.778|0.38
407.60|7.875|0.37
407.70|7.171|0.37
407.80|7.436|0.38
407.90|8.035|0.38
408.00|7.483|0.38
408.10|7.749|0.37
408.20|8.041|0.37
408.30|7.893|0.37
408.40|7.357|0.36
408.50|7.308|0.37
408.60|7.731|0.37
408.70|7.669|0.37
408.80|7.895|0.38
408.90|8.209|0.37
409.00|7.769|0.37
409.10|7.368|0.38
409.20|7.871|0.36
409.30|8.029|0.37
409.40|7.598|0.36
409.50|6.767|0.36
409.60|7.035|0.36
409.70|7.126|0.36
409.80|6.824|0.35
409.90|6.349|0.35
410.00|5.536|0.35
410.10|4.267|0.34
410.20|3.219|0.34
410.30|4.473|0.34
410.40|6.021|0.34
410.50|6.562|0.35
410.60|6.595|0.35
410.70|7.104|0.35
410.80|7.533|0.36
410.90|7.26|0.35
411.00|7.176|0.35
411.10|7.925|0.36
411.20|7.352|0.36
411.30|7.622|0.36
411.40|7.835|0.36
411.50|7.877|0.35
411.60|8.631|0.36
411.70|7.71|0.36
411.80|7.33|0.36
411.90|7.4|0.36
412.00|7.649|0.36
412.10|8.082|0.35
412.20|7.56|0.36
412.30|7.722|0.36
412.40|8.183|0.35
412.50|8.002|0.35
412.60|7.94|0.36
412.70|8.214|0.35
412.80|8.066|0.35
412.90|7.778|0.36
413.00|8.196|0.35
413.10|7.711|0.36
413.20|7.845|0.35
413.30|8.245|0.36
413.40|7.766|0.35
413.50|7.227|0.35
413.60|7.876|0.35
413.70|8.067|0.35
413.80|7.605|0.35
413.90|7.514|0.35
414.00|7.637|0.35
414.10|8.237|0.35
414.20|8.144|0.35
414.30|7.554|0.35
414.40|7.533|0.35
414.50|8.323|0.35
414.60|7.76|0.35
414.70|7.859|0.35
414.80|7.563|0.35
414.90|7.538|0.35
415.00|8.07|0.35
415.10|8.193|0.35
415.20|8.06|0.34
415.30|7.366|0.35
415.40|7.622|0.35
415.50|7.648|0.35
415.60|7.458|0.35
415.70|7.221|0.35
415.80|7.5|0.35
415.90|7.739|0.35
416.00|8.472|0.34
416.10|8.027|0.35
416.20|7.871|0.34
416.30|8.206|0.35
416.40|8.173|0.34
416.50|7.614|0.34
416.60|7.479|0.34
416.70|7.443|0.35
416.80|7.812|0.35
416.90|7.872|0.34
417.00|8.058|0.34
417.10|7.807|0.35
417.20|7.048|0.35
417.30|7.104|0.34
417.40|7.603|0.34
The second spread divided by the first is 1.2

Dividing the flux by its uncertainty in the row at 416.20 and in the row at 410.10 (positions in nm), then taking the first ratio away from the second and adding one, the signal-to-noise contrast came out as -9.6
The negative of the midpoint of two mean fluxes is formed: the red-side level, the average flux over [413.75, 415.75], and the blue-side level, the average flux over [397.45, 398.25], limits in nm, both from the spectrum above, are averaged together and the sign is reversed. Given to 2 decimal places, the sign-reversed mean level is -7.63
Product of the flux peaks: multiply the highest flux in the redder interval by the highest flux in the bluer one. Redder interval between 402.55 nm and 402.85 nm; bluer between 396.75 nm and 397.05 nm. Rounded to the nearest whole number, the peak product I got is 19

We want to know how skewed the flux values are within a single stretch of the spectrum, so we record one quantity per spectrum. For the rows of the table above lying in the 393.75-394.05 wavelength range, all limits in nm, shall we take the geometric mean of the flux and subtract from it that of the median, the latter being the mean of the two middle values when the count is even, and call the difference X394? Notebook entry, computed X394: 0.09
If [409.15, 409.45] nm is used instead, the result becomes -0.04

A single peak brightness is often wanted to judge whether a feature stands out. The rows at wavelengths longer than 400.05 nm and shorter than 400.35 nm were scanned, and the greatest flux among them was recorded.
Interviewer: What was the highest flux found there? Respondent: 7.909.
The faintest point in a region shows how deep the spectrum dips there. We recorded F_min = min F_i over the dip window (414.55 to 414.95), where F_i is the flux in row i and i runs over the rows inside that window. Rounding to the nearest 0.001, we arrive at 7.538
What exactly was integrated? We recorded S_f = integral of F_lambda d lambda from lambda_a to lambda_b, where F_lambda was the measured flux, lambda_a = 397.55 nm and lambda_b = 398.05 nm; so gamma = 3.7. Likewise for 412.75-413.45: 5.6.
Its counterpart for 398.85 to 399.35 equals 4.0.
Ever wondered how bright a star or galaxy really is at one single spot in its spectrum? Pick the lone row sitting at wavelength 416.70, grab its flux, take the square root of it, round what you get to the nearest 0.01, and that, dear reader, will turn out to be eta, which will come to 2.73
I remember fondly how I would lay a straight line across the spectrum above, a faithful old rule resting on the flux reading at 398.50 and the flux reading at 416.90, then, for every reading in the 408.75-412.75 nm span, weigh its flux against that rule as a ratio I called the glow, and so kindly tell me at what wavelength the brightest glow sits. 411.60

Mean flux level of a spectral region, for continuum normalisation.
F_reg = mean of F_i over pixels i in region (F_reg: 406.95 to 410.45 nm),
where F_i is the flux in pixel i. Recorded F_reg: 7.2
